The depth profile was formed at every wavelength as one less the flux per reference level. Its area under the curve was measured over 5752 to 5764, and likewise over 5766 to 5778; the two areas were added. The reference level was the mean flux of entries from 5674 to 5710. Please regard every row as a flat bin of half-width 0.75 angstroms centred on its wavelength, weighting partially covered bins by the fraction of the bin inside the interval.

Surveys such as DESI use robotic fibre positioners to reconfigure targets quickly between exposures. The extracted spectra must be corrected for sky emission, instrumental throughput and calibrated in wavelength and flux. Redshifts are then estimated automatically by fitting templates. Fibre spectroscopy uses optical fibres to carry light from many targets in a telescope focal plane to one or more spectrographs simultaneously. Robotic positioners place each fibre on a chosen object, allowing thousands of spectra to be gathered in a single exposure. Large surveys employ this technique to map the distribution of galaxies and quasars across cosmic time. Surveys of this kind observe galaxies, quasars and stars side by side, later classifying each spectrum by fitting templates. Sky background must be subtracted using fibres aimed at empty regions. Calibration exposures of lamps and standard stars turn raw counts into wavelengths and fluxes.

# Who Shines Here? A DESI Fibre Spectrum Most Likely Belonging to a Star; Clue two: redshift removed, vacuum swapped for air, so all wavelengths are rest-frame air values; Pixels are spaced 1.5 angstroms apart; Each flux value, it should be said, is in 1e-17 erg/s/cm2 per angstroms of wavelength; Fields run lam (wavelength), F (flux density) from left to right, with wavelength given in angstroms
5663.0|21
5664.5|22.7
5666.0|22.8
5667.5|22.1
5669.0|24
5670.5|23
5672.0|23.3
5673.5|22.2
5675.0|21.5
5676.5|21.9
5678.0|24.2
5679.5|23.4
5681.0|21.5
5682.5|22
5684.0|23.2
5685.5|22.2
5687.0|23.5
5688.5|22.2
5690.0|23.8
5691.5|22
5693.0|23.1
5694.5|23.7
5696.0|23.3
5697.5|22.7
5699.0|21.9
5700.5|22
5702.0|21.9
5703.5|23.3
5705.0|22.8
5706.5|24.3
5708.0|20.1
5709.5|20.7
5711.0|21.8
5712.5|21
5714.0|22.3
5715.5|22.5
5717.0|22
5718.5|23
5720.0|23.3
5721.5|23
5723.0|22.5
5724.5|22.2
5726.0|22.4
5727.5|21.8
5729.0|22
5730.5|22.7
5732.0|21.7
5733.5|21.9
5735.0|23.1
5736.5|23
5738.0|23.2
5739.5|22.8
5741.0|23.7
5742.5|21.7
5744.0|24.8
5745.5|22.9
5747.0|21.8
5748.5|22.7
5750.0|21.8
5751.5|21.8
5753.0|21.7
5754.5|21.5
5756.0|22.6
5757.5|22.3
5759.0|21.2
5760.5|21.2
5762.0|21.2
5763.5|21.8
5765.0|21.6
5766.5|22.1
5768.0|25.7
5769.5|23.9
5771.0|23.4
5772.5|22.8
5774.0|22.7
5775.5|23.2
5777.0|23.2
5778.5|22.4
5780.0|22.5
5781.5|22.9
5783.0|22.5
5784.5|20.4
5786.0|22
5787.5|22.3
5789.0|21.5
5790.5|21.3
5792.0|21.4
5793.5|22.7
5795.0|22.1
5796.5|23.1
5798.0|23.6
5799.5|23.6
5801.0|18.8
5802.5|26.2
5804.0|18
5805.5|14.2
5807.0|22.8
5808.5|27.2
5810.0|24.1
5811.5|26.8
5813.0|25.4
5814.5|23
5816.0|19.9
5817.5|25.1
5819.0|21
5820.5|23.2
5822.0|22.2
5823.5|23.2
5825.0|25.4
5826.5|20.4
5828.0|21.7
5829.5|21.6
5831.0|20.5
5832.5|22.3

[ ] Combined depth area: 0.0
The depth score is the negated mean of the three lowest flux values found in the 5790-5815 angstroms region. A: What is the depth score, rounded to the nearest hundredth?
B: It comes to -17.00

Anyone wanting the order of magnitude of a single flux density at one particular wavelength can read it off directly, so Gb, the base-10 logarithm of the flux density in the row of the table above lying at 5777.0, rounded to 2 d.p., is 1.37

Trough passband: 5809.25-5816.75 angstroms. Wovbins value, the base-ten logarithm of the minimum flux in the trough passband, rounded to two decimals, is 1.30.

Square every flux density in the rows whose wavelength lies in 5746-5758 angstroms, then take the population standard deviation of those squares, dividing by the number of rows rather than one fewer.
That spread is 18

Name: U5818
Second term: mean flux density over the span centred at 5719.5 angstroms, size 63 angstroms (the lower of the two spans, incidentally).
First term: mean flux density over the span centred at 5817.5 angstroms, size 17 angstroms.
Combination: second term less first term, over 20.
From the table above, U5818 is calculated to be -0.05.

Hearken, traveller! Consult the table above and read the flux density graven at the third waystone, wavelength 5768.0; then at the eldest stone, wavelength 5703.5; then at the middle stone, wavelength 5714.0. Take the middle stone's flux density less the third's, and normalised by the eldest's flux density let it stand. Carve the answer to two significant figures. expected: -0.15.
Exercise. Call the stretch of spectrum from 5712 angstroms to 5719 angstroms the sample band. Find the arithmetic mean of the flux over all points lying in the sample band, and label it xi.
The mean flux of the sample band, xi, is 22.2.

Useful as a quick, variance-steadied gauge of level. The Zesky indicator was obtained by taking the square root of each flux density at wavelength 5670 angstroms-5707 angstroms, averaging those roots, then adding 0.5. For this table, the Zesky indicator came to 5.27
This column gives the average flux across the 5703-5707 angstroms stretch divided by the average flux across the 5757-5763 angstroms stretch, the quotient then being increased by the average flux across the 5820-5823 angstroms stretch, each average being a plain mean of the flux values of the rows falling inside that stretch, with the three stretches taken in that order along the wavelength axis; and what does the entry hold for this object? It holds 23.8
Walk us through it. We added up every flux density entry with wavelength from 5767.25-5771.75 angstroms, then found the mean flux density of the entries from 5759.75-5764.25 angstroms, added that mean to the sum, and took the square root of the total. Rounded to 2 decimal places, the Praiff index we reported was 9.72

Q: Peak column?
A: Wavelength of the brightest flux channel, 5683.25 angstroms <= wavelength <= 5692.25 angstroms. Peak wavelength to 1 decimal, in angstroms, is 5690.0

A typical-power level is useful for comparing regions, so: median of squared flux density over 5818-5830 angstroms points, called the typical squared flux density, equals 482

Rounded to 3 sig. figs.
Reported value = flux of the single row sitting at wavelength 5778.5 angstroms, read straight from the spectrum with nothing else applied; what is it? 22.4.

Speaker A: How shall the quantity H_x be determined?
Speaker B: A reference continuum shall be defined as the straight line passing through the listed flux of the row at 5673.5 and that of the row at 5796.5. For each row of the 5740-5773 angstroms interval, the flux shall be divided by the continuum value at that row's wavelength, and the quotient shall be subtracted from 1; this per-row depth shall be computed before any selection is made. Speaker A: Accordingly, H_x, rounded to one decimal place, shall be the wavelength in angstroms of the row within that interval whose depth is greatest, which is 5762.0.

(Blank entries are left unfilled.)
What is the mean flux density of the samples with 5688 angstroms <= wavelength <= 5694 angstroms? 22.8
